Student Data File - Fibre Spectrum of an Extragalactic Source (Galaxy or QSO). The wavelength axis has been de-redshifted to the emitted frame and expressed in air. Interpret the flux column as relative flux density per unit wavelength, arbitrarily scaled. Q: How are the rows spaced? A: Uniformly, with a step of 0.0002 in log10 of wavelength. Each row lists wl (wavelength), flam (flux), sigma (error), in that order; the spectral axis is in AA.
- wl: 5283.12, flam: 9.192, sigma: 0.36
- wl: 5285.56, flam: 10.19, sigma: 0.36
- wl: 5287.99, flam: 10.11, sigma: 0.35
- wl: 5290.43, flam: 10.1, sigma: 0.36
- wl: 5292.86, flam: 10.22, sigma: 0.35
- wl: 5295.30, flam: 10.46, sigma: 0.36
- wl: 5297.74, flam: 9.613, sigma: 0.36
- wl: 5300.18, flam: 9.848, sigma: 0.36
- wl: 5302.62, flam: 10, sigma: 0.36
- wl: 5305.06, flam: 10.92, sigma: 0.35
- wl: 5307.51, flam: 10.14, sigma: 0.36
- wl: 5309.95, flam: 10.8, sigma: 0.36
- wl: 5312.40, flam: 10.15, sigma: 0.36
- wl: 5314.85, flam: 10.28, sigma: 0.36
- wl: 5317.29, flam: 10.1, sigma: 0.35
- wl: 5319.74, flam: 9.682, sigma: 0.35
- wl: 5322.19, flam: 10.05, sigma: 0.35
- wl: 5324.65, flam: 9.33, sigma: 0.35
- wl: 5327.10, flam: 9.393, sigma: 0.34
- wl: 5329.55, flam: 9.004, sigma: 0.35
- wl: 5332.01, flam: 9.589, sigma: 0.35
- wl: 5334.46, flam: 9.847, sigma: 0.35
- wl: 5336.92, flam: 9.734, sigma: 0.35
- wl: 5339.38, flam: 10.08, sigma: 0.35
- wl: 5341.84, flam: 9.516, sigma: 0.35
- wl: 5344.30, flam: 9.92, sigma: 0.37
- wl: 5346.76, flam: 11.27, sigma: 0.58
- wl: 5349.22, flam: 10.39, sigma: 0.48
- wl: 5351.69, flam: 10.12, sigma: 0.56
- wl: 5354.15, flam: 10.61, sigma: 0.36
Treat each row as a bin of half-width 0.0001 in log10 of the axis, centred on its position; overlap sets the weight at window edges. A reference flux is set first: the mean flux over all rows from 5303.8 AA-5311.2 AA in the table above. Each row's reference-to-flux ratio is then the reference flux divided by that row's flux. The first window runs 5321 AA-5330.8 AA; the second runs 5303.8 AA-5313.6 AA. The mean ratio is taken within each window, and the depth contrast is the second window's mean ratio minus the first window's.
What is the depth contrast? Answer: -0.11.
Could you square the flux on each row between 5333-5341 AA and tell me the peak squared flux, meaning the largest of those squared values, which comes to 102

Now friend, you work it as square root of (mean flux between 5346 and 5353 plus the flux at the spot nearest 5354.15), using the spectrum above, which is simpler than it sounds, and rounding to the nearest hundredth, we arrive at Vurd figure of 4.60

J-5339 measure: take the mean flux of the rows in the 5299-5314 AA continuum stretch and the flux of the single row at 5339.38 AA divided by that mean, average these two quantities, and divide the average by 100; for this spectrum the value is 0.0564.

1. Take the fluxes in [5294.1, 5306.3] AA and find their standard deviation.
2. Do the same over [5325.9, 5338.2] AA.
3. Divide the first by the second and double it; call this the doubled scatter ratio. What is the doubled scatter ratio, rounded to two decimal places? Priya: 3.15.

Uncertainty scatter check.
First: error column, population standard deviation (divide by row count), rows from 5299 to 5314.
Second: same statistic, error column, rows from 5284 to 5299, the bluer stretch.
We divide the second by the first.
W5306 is 1.3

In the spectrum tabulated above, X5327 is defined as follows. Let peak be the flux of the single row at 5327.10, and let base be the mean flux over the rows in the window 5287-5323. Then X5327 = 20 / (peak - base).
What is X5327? -26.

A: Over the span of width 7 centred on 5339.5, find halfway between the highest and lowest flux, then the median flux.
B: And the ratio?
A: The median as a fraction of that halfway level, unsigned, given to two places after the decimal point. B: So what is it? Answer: 0.99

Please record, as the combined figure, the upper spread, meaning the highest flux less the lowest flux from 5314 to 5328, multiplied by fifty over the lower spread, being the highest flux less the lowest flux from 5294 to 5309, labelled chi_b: 36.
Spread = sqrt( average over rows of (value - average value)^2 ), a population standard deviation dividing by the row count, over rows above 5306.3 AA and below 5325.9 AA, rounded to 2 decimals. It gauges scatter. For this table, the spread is 0.40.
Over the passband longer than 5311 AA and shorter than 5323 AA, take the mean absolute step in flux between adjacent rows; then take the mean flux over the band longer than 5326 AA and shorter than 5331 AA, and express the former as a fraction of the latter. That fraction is 0.030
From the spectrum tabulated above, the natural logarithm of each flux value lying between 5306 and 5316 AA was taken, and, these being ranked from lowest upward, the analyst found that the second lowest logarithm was 2.32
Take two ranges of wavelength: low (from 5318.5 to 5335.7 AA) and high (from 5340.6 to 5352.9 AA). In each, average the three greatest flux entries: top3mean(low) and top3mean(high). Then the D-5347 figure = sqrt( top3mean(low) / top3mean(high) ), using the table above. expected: 0.96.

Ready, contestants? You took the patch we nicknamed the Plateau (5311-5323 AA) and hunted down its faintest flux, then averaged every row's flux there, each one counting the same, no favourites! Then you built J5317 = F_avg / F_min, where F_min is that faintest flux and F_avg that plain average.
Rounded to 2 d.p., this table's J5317 1.04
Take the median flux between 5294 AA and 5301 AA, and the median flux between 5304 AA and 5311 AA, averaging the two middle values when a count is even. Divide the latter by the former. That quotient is 1.10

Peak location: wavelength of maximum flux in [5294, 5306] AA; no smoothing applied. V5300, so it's 5305.06 AA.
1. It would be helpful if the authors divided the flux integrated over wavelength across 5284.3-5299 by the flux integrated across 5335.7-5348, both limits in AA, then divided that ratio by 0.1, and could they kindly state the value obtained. 12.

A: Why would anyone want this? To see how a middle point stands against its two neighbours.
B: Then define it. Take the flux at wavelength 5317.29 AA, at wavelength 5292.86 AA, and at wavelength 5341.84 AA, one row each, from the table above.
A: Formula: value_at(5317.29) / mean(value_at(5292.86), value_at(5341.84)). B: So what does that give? 1.02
